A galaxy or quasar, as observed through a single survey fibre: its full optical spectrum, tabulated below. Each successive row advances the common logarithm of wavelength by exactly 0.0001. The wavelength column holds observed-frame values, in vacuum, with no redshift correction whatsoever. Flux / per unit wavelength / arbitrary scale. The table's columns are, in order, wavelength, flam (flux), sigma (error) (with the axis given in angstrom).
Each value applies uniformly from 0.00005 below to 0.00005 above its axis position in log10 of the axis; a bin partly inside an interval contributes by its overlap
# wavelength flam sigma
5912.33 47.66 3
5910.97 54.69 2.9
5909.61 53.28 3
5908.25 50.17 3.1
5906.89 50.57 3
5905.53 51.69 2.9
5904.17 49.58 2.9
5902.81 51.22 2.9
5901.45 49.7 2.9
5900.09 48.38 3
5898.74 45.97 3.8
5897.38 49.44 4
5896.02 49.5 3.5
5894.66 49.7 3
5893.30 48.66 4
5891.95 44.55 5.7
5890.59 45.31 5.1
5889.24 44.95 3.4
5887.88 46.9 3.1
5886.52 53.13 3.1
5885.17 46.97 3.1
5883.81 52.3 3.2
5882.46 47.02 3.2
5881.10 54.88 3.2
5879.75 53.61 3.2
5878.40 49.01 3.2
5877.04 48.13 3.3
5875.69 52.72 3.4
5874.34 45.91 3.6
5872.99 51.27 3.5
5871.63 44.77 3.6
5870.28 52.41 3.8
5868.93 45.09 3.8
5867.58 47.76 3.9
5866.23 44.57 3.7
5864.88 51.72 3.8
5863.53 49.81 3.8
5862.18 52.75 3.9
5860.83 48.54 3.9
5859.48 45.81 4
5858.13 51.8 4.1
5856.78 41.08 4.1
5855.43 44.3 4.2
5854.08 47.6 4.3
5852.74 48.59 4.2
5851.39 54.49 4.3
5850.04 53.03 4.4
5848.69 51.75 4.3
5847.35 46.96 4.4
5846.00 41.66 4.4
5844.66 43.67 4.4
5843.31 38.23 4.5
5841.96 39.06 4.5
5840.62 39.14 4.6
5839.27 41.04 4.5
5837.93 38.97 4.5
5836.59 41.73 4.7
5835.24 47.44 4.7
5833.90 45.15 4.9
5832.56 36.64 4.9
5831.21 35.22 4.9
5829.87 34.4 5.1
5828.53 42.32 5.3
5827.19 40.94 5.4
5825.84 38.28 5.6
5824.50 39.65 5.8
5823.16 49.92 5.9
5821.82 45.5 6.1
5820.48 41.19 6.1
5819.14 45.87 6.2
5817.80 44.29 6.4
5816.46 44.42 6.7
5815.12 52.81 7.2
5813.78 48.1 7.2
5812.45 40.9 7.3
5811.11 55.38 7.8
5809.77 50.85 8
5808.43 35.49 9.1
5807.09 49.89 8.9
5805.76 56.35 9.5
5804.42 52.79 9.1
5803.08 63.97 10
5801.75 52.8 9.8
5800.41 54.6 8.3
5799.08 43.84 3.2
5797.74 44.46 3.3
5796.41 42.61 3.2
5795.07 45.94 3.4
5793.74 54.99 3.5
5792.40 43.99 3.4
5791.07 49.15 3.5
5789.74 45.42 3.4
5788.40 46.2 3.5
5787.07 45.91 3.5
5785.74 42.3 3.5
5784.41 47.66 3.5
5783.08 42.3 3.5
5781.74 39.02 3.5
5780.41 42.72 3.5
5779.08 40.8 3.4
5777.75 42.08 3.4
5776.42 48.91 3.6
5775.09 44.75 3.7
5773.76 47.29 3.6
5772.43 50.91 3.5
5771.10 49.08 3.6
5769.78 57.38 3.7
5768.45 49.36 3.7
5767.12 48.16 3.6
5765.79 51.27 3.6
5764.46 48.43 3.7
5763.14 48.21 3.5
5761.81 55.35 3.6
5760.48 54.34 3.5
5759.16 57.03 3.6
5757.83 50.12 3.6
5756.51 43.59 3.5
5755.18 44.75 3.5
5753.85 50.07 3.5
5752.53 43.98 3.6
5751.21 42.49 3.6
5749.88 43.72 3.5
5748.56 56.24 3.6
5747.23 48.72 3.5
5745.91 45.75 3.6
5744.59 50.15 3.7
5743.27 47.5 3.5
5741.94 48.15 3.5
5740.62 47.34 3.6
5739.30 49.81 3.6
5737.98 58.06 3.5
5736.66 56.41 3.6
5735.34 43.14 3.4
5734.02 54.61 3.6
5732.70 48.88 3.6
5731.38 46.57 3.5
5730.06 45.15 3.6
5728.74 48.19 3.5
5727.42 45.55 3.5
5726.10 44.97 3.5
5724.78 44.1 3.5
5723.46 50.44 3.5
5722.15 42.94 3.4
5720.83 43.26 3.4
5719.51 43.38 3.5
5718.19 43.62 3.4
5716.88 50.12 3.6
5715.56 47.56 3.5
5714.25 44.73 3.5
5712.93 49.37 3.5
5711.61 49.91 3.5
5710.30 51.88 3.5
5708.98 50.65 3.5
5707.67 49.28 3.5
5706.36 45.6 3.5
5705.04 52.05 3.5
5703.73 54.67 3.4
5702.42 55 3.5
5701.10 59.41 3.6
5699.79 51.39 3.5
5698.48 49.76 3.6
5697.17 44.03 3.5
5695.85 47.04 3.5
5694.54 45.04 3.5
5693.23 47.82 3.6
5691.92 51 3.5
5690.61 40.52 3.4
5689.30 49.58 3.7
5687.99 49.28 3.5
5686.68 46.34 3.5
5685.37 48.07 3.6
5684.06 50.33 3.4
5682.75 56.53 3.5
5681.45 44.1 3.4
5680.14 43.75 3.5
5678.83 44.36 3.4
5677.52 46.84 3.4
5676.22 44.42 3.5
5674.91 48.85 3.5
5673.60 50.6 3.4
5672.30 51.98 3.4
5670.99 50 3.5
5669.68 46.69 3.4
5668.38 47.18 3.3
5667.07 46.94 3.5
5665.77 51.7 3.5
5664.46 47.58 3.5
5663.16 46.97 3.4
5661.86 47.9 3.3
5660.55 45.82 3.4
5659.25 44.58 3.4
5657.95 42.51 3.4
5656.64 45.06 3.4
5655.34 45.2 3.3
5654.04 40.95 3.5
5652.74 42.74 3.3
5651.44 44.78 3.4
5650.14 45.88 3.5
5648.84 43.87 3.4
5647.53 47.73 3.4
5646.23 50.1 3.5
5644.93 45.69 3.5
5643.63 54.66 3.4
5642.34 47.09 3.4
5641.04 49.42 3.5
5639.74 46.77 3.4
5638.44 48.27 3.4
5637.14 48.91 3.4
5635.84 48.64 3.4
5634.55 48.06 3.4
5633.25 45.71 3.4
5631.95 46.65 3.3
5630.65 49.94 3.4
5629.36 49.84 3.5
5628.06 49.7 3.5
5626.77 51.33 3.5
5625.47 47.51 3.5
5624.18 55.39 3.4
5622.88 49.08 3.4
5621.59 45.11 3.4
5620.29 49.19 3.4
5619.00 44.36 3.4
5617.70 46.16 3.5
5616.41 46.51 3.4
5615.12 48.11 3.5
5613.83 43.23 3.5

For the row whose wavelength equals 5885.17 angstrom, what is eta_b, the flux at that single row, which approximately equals 46.97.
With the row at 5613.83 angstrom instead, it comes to 43.23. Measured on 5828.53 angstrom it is 42.32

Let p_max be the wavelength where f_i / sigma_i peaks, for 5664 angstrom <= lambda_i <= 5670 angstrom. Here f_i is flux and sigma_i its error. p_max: 5665.77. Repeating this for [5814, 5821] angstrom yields 5819.14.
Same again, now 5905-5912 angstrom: 5910.97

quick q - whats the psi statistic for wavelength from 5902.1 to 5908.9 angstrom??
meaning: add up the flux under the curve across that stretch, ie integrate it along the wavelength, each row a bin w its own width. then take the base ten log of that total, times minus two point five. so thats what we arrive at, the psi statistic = -6.34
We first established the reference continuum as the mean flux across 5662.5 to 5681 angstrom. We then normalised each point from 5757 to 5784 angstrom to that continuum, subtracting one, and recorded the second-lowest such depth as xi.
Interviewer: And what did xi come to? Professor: -0.14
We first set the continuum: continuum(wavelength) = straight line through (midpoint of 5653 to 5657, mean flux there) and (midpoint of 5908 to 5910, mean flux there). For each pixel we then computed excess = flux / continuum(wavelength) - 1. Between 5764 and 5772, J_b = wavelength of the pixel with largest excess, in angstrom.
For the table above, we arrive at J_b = 5769.78 angstrom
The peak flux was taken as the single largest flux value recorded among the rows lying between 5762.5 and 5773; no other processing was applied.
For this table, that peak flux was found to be 57.38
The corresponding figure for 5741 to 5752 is 56.24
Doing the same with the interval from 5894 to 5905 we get 51.22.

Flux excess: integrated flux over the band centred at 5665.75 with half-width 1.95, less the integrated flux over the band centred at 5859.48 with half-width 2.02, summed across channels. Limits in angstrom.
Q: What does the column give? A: -6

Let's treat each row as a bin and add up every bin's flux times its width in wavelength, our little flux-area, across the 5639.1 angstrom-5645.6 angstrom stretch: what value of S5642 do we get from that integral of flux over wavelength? 317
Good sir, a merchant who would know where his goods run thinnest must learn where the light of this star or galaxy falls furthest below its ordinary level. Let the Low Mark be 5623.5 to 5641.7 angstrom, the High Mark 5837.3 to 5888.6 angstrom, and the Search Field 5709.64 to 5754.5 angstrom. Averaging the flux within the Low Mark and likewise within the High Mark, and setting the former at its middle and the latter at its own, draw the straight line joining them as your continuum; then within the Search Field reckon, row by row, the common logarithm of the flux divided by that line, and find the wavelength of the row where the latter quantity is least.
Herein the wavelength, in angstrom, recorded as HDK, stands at 5751.21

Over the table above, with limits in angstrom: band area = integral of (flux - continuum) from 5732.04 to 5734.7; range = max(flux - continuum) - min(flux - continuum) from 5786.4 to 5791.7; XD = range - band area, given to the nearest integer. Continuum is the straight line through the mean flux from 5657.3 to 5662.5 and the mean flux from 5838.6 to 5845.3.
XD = -19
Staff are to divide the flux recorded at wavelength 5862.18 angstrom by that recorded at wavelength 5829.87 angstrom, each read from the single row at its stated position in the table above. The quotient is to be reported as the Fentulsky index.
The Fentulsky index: 1.53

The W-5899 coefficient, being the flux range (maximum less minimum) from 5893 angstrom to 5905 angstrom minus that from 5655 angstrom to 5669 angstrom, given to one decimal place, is -3.9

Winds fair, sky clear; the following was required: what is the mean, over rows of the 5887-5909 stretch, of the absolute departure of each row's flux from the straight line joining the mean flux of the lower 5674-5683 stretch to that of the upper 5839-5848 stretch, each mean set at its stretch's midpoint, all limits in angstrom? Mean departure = 9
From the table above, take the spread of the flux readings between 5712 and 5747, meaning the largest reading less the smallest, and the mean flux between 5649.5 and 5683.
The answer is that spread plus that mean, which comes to 62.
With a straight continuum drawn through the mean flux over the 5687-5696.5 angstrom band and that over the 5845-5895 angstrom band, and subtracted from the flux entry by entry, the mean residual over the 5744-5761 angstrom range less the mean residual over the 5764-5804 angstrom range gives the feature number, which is 1.2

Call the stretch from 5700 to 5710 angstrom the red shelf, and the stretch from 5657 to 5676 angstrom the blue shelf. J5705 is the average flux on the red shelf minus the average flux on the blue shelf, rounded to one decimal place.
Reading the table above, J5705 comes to 4.6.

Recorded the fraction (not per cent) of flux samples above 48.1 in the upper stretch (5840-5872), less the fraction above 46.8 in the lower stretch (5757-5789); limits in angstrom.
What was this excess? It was -0.21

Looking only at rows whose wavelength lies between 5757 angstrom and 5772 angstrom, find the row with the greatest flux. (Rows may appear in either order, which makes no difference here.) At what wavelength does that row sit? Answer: 5769.78 angstrom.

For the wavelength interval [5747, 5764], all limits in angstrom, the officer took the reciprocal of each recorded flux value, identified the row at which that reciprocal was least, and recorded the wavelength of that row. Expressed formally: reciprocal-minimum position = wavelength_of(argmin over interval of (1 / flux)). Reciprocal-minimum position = 5759.16 angstrom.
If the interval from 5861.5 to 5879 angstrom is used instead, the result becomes 5862.18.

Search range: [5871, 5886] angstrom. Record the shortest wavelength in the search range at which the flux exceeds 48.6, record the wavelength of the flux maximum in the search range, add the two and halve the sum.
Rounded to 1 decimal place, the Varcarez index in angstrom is 5877.0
